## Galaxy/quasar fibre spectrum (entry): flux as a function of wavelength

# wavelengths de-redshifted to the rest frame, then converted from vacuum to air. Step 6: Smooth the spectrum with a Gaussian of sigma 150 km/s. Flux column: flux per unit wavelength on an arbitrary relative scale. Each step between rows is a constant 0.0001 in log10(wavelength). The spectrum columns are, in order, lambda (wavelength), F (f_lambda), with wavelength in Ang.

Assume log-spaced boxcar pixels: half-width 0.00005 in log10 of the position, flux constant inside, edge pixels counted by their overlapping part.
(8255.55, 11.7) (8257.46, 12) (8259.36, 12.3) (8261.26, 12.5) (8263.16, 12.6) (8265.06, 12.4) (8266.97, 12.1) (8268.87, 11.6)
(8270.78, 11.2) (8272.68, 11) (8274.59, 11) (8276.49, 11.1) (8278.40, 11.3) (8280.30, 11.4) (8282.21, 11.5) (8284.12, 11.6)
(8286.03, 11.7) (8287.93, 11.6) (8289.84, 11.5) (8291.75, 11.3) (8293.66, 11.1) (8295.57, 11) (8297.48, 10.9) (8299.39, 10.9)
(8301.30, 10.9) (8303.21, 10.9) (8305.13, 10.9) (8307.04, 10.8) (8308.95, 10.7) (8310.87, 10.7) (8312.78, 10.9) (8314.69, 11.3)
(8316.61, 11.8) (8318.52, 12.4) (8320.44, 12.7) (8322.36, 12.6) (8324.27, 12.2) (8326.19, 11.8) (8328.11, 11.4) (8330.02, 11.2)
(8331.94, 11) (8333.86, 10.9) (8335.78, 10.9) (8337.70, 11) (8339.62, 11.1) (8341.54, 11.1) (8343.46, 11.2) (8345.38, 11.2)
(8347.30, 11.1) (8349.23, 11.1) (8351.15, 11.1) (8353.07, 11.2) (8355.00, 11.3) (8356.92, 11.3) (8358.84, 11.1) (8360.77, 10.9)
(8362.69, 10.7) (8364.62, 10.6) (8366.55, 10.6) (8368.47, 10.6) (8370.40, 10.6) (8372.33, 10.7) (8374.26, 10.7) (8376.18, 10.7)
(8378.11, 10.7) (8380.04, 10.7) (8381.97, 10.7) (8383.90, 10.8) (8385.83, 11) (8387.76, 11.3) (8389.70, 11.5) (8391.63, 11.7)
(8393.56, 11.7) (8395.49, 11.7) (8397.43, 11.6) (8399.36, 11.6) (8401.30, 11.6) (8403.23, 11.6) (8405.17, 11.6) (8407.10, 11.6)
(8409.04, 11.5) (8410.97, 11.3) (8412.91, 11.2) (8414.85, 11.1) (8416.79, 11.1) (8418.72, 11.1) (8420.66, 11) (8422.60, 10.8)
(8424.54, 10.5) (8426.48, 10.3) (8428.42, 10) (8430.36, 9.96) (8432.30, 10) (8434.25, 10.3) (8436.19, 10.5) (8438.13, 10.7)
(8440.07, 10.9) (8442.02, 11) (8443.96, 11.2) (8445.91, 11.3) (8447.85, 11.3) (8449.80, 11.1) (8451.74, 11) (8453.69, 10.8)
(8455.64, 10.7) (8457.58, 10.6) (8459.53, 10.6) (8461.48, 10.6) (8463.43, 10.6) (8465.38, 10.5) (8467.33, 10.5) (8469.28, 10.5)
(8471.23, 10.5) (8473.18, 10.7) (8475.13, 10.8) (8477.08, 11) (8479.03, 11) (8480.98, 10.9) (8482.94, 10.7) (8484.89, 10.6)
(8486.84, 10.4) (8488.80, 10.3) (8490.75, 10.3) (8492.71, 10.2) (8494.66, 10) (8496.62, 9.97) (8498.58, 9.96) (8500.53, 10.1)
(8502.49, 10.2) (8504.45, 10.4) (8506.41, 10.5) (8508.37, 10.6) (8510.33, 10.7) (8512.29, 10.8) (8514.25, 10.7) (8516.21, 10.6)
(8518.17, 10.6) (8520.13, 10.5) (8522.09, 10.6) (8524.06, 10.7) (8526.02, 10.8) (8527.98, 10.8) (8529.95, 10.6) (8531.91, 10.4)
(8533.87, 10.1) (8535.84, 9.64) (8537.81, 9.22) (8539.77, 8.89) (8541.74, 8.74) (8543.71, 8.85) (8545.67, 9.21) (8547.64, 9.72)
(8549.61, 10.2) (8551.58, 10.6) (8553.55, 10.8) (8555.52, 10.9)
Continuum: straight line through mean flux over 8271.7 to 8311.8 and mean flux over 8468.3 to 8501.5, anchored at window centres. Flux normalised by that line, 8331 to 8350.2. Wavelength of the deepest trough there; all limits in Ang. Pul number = 8333.86 Ang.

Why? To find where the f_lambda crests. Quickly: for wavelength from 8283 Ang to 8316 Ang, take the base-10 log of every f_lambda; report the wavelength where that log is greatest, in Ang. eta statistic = 8286.03 Ang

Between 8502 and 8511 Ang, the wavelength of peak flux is 8510.33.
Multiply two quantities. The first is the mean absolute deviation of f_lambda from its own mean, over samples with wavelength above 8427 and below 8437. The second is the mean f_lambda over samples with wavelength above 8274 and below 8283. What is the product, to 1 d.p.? 2.2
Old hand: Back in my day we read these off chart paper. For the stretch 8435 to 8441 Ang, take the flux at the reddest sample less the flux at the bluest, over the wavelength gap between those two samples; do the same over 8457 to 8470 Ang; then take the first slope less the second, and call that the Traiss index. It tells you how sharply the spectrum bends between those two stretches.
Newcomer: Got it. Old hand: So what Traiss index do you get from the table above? 0.112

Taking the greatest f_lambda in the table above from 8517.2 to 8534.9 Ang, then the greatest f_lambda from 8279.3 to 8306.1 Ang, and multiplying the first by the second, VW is 126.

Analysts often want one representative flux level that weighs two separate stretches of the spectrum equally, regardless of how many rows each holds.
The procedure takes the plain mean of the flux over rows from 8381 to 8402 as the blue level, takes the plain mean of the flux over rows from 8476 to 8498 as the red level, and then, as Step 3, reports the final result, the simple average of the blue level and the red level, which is 10.9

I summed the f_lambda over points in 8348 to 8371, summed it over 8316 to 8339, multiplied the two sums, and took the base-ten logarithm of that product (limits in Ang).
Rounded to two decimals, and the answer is 4.26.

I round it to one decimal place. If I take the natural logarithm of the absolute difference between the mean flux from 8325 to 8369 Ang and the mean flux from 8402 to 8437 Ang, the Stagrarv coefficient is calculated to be -1.6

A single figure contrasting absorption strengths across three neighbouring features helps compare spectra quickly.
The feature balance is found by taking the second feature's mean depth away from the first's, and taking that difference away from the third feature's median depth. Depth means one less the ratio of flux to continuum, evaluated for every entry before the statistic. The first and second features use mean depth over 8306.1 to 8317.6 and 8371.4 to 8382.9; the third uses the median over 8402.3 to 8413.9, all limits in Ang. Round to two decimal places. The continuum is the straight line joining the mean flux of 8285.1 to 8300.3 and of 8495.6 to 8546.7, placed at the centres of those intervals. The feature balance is -0.08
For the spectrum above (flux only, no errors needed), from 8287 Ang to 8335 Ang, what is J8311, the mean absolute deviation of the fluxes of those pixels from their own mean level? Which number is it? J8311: 0.48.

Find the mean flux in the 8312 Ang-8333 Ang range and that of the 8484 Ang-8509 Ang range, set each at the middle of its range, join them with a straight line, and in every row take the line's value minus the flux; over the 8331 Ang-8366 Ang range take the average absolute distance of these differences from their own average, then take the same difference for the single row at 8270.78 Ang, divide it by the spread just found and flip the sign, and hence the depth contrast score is -6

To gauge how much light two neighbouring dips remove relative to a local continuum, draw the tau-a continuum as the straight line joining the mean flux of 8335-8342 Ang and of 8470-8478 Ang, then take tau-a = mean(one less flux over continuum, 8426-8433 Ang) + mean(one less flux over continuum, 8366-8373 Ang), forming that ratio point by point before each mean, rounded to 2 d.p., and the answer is 0.10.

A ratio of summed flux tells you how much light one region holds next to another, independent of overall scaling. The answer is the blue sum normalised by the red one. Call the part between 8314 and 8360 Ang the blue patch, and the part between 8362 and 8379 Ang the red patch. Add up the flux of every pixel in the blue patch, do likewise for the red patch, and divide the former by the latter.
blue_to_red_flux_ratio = 2.9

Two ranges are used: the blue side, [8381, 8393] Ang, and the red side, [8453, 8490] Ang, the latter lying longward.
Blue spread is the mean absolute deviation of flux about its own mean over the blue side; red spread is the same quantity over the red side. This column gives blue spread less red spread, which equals 0.18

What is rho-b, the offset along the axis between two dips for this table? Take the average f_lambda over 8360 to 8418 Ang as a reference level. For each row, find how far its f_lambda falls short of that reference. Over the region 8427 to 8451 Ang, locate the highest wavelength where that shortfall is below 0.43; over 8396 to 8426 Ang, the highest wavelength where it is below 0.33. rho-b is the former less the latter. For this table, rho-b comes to 27.2 Ang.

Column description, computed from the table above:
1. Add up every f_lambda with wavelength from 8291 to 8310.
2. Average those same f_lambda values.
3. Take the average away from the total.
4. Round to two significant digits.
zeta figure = 98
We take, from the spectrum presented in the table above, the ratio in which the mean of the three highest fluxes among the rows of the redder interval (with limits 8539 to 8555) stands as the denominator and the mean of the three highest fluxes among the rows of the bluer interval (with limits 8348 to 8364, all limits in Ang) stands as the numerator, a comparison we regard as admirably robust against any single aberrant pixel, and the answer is 1.07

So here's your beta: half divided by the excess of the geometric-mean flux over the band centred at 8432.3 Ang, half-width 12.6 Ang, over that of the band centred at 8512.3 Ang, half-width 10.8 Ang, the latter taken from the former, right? -25.7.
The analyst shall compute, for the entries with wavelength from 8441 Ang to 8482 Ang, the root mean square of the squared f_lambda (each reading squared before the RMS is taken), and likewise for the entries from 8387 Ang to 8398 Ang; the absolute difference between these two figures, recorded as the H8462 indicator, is 17.0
